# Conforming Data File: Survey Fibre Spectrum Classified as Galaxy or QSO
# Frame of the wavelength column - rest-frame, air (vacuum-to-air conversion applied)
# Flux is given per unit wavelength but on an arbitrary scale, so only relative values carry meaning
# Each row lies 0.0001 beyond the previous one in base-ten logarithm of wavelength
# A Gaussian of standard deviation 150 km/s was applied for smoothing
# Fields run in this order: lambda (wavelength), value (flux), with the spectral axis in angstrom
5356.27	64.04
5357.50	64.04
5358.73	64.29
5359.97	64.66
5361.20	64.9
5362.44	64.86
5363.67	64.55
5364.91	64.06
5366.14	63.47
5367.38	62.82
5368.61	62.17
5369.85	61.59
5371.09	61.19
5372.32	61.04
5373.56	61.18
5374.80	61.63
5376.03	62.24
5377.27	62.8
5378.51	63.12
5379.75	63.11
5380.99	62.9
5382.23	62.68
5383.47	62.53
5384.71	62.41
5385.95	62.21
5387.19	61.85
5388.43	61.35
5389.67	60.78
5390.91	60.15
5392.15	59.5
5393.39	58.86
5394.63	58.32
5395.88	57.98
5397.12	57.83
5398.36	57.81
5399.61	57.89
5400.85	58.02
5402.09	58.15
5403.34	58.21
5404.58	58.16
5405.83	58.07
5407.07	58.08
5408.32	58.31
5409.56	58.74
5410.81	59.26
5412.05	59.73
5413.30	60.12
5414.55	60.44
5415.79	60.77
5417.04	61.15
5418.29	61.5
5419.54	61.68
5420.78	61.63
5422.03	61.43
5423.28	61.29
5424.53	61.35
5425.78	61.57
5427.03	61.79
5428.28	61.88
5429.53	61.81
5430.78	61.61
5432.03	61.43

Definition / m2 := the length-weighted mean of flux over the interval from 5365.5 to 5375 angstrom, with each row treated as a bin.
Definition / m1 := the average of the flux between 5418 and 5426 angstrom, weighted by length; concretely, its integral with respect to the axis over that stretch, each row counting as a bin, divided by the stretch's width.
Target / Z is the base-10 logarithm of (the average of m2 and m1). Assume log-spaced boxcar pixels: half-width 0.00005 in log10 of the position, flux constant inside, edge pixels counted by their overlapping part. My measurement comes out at 1.790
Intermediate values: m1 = 61.5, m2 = 61.9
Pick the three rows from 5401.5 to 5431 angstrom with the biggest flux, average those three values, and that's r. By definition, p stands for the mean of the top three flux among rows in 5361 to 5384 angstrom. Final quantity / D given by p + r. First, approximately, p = 64.8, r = 61.8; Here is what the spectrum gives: 127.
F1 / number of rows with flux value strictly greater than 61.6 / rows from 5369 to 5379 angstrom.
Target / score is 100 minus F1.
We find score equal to 96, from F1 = 4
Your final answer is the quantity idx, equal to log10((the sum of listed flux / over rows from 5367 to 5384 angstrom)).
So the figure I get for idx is 2.94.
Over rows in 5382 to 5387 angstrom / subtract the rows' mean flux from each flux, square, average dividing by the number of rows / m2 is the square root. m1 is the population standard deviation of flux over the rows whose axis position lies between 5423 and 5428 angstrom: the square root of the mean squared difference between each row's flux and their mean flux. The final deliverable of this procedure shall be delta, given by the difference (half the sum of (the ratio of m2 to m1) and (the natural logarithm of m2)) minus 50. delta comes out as -50.4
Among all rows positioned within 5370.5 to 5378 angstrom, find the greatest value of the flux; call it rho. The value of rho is 62.8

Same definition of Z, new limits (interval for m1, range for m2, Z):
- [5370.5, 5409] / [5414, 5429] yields 1.784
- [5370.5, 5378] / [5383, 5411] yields 1.782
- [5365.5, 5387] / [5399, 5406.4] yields 1.780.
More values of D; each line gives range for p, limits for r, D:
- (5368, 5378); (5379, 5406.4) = 125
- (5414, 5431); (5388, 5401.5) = 123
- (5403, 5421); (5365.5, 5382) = 125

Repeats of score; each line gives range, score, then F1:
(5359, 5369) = 92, 8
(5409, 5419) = 100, 0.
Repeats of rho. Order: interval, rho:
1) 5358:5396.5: 64.9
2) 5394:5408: 58.32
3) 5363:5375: 64.55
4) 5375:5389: 63.12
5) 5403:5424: 61.68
